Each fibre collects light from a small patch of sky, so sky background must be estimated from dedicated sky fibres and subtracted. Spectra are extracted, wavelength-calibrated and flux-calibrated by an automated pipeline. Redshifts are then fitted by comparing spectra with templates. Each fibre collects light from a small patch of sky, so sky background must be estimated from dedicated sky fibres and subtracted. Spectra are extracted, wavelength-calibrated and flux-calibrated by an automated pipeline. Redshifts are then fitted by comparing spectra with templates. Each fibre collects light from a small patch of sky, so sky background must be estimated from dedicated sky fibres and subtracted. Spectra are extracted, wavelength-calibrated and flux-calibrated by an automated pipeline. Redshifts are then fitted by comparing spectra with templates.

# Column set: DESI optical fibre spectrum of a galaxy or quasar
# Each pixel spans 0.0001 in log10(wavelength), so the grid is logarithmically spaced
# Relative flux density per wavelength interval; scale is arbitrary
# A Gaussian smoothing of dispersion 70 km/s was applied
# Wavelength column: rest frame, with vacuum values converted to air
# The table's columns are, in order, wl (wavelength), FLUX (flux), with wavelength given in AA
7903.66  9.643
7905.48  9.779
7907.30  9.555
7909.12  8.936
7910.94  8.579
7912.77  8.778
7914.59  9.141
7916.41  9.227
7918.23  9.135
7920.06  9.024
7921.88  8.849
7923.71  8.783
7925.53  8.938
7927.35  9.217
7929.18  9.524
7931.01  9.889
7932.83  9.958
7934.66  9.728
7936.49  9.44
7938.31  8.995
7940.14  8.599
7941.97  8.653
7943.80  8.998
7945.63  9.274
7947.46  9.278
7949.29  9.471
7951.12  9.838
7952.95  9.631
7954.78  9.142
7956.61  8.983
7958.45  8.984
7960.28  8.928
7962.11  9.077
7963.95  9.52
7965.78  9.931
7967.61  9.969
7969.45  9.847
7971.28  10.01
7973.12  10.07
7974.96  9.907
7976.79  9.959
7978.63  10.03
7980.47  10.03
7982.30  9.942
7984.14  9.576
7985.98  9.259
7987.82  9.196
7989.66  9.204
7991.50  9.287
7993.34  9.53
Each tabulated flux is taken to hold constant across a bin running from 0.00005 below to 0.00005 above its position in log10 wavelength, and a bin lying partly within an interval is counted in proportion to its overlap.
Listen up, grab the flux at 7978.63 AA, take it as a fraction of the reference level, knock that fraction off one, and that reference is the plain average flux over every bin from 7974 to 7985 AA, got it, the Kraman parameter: -0.01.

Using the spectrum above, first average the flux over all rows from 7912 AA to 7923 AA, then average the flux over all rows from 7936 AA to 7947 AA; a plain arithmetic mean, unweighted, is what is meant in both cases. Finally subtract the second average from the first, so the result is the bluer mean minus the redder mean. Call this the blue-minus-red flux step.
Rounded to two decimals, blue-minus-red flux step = 0.03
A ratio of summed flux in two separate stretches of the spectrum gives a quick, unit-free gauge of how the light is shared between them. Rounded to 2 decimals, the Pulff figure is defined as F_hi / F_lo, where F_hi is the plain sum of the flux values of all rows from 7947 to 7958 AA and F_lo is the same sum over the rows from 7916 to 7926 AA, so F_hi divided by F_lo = 1.04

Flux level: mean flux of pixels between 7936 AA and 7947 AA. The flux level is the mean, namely 8.99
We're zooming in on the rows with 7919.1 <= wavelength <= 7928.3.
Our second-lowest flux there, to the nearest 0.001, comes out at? 8.849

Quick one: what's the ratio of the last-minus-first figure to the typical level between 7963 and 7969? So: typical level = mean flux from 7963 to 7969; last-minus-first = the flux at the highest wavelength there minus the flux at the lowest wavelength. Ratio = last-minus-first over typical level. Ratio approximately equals 0.046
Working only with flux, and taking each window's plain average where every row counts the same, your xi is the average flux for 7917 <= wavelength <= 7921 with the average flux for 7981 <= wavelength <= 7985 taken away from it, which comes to -0.7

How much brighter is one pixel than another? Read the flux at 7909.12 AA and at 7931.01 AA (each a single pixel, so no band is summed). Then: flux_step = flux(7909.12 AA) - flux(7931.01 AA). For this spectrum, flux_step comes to -0.95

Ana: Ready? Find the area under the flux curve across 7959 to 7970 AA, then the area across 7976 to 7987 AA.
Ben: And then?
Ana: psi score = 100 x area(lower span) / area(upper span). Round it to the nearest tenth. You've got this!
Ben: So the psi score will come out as 97.2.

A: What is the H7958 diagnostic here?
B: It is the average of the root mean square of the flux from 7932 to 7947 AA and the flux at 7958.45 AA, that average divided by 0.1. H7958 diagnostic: 91.0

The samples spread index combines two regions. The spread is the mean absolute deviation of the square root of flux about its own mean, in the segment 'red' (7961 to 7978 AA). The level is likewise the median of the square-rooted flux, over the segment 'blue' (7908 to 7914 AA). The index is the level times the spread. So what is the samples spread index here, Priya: 0.11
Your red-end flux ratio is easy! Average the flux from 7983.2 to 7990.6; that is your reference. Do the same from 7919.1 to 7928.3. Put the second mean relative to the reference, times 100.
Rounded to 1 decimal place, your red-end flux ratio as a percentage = 96.3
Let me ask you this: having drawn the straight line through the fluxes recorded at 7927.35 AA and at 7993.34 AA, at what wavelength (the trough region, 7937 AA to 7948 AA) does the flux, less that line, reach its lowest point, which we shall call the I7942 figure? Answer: 7940.14 AA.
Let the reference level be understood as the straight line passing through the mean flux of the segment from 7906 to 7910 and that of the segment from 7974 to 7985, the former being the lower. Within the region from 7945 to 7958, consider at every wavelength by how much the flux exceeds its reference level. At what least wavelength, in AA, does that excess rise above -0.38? 7945.63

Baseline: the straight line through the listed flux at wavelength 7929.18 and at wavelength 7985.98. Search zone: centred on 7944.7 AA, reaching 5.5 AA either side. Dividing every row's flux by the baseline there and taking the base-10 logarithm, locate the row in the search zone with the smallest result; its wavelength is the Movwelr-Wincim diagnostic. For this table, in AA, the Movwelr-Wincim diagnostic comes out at 7940.14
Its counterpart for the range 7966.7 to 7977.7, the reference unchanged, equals 7969.45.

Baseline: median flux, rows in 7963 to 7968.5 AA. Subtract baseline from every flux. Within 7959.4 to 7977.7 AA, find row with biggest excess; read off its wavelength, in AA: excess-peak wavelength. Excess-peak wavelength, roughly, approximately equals 7973.12 AA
